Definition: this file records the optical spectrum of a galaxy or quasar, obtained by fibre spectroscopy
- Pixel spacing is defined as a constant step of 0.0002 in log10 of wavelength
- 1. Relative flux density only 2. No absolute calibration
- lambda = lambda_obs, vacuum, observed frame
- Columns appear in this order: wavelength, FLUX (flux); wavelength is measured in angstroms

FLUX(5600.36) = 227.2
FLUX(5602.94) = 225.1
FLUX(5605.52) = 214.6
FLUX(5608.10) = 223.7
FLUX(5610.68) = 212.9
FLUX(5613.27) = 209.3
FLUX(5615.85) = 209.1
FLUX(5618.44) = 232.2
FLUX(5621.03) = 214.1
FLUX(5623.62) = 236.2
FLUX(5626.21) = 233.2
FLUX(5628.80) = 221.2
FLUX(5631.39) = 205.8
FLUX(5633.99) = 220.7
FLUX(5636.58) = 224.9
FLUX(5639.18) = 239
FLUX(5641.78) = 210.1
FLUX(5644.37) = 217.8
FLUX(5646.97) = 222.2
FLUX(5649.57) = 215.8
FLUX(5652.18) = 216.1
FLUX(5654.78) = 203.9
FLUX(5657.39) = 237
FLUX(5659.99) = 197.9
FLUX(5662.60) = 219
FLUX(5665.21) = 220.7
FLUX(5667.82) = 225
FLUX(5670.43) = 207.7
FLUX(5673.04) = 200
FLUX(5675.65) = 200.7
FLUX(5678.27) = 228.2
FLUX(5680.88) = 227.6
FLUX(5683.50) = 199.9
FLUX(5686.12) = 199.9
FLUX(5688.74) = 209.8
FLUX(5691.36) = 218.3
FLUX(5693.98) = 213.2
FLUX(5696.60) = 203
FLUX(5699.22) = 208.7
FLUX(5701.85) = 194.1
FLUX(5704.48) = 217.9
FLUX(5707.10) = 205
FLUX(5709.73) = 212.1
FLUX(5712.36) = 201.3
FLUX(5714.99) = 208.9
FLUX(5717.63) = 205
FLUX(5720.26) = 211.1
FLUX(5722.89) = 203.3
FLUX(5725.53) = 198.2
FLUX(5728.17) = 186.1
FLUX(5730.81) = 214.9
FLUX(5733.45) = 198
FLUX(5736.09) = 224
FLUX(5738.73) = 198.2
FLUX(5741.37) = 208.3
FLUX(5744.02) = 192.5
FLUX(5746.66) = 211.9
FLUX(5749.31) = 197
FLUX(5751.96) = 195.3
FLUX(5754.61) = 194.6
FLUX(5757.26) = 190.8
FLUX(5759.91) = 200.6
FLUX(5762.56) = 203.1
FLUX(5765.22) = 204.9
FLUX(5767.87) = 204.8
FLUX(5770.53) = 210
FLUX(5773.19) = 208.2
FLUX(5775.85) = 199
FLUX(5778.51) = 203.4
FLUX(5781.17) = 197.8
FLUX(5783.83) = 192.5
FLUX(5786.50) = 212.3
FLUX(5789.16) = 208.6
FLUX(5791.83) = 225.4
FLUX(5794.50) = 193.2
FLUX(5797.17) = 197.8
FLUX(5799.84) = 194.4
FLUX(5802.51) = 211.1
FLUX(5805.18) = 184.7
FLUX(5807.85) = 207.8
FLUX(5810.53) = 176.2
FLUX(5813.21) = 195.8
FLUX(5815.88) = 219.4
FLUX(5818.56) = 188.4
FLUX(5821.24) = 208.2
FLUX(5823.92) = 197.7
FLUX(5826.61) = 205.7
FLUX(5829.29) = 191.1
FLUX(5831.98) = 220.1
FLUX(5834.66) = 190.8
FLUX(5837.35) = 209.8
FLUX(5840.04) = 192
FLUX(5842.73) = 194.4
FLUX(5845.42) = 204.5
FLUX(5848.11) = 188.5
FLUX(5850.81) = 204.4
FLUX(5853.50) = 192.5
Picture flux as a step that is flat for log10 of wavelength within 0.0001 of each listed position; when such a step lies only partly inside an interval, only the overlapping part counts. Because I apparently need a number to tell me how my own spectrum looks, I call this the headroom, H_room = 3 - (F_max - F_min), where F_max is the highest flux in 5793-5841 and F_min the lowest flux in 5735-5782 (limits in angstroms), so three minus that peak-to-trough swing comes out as -26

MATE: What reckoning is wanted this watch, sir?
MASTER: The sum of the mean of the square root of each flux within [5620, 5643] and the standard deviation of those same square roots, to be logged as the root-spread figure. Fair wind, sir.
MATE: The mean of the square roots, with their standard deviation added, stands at 15.3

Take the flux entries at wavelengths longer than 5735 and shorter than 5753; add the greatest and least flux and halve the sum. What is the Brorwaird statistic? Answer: 208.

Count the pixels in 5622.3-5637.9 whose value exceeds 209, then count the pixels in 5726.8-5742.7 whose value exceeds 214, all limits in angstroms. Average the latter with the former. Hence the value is 3.5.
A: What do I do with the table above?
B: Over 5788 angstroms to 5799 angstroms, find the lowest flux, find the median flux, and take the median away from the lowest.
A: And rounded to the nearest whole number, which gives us -10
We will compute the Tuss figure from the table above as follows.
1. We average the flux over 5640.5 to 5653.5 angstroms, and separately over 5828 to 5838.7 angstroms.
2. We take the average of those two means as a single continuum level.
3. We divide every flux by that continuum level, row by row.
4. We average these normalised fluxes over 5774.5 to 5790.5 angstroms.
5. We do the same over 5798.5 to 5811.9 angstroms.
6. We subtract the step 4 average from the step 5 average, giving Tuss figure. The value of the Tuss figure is -0.04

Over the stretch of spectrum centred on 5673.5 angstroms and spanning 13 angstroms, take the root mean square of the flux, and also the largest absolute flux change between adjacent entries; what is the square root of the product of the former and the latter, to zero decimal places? 76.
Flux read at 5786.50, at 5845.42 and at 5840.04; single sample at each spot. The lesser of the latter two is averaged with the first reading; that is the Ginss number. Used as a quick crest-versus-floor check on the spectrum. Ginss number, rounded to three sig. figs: 202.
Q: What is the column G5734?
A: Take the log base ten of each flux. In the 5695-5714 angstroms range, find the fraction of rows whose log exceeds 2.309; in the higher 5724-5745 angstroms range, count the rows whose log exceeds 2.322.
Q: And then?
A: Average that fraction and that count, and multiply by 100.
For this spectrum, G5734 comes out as 129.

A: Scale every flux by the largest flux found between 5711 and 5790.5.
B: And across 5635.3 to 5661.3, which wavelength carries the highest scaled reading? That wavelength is 5639.18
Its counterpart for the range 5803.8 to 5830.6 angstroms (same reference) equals 5815.88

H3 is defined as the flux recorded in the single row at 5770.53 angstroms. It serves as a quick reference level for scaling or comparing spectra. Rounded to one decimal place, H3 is 210.0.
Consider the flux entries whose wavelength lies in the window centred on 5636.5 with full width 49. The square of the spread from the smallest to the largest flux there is 1689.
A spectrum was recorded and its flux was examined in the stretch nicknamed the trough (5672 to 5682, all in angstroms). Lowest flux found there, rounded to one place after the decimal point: 200.0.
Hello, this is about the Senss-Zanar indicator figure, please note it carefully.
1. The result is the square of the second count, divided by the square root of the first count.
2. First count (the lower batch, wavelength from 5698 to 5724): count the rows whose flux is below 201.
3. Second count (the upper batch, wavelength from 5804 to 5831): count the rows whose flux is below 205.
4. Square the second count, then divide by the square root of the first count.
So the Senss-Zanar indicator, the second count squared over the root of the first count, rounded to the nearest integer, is 36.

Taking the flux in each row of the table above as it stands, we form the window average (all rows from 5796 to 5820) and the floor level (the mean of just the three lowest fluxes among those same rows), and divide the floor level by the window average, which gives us 0.928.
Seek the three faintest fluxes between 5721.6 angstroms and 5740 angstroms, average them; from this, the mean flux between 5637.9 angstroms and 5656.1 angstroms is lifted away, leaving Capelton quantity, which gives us -24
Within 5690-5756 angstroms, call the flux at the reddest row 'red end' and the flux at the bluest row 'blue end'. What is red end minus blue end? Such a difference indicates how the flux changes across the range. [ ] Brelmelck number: -23.7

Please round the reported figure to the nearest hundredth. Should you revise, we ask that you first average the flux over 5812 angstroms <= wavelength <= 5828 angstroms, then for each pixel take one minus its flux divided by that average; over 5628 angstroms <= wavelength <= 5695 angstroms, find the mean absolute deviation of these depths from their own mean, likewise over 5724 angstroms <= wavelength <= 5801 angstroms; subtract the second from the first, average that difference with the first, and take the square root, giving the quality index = 0.17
